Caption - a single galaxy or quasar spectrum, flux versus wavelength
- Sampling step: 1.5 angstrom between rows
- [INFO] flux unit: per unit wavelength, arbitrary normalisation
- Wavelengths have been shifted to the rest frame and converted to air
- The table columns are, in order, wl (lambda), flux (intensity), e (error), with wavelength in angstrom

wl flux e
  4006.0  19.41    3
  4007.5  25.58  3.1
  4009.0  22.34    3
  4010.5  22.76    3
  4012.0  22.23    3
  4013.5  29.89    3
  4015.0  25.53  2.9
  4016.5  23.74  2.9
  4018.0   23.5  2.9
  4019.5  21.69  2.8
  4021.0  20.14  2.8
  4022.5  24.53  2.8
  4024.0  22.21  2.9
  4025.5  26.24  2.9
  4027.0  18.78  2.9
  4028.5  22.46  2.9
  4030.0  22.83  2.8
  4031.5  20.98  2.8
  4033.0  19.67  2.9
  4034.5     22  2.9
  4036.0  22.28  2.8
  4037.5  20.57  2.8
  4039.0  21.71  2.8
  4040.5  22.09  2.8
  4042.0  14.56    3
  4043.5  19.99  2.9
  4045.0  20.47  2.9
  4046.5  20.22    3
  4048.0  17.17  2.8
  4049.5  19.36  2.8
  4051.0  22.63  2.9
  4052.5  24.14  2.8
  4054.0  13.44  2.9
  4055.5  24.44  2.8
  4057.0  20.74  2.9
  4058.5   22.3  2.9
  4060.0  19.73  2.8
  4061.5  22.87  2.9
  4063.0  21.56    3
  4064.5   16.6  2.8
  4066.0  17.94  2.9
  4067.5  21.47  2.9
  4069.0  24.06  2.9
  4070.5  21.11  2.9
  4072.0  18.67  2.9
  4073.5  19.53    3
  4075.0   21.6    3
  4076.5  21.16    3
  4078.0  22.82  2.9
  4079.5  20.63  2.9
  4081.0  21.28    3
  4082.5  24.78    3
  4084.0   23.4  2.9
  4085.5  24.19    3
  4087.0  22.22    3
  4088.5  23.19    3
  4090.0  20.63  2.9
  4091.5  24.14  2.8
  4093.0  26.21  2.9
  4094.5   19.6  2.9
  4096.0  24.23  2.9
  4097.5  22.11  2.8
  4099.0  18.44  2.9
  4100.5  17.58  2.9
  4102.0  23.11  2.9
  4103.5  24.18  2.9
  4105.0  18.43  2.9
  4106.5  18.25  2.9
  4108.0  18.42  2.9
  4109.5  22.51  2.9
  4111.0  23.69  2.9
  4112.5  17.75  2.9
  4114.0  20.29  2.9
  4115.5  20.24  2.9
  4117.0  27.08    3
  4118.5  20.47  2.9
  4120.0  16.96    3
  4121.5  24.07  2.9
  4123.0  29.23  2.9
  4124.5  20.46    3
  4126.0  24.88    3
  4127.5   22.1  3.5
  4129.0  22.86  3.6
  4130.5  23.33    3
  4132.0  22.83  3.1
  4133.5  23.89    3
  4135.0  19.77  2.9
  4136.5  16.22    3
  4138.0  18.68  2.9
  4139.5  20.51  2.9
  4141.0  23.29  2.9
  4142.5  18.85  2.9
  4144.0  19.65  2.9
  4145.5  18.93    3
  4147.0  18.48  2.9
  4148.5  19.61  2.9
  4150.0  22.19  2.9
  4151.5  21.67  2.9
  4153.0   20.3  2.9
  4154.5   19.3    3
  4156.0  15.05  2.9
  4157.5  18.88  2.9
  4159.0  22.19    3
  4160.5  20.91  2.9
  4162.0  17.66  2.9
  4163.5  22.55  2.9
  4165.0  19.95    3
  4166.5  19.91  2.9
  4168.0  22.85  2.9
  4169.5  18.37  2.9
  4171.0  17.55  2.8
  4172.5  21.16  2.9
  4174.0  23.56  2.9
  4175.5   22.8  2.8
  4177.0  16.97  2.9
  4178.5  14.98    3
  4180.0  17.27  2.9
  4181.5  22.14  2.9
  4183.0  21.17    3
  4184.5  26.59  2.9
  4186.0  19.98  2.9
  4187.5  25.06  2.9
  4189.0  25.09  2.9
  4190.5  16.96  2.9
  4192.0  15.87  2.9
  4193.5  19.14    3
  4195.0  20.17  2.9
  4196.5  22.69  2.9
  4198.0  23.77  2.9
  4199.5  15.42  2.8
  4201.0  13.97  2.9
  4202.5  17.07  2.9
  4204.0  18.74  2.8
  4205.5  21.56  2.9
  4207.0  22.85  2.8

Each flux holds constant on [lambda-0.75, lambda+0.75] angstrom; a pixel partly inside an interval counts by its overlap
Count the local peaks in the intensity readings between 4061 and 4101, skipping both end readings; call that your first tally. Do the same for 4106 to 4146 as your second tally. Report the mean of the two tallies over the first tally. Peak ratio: 1.06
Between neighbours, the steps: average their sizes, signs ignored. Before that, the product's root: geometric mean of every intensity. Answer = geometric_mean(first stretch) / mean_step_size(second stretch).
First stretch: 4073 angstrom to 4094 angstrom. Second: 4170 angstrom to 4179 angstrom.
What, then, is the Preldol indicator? 7.71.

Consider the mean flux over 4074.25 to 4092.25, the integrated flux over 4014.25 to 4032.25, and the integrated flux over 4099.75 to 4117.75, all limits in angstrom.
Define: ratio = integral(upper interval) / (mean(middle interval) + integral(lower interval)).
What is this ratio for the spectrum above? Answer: 0.87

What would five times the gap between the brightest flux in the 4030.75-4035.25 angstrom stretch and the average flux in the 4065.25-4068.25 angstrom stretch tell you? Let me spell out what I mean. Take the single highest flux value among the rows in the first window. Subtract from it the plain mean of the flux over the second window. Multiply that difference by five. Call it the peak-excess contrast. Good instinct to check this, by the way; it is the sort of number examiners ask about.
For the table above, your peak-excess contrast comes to 11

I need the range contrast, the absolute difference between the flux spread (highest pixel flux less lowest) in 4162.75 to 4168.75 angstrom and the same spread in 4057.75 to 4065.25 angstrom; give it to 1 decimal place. 3.3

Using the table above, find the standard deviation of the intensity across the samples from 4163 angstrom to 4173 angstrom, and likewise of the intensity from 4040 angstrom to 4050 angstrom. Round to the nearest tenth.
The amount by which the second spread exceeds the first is 0.5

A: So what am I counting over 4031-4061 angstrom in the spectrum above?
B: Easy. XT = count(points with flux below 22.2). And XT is 15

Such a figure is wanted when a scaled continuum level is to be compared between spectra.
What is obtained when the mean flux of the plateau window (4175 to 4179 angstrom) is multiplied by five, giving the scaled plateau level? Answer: 91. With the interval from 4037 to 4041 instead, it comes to 107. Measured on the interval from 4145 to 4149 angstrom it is 95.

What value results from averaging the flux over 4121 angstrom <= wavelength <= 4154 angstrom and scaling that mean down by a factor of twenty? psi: 1.07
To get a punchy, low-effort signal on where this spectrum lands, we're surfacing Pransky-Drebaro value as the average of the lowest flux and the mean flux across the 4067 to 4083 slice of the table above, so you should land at 20.1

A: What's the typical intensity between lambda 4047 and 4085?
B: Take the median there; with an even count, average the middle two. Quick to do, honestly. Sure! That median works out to 21.3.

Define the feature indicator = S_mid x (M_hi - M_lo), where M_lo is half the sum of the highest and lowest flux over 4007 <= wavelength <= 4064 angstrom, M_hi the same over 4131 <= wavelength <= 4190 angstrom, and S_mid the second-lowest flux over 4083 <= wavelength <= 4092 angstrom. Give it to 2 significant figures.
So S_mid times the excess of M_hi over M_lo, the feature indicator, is -20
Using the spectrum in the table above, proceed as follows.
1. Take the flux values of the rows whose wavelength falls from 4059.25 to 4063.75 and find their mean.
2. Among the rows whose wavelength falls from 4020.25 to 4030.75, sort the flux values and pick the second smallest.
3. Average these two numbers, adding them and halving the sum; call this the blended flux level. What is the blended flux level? 20.8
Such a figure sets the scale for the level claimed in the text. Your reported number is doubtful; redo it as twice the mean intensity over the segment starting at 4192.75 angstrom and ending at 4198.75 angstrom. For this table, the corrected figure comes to 42.9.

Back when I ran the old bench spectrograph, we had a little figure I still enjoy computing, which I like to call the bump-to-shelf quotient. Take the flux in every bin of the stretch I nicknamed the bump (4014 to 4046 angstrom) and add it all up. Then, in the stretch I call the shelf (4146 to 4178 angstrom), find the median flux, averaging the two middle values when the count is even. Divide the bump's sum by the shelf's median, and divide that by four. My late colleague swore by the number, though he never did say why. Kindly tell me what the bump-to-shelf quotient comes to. 5.7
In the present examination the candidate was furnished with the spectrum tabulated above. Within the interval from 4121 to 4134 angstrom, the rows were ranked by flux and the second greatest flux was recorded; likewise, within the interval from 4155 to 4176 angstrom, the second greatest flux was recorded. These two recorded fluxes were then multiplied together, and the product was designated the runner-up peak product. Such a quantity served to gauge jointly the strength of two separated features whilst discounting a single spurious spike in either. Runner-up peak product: 569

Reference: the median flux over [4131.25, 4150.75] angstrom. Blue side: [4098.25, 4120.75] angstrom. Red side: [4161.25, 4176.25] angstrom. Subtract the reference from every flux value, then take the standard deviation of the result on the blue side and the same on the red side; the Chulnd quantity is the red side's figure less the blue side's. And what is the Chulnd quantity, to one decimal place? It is -0.7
